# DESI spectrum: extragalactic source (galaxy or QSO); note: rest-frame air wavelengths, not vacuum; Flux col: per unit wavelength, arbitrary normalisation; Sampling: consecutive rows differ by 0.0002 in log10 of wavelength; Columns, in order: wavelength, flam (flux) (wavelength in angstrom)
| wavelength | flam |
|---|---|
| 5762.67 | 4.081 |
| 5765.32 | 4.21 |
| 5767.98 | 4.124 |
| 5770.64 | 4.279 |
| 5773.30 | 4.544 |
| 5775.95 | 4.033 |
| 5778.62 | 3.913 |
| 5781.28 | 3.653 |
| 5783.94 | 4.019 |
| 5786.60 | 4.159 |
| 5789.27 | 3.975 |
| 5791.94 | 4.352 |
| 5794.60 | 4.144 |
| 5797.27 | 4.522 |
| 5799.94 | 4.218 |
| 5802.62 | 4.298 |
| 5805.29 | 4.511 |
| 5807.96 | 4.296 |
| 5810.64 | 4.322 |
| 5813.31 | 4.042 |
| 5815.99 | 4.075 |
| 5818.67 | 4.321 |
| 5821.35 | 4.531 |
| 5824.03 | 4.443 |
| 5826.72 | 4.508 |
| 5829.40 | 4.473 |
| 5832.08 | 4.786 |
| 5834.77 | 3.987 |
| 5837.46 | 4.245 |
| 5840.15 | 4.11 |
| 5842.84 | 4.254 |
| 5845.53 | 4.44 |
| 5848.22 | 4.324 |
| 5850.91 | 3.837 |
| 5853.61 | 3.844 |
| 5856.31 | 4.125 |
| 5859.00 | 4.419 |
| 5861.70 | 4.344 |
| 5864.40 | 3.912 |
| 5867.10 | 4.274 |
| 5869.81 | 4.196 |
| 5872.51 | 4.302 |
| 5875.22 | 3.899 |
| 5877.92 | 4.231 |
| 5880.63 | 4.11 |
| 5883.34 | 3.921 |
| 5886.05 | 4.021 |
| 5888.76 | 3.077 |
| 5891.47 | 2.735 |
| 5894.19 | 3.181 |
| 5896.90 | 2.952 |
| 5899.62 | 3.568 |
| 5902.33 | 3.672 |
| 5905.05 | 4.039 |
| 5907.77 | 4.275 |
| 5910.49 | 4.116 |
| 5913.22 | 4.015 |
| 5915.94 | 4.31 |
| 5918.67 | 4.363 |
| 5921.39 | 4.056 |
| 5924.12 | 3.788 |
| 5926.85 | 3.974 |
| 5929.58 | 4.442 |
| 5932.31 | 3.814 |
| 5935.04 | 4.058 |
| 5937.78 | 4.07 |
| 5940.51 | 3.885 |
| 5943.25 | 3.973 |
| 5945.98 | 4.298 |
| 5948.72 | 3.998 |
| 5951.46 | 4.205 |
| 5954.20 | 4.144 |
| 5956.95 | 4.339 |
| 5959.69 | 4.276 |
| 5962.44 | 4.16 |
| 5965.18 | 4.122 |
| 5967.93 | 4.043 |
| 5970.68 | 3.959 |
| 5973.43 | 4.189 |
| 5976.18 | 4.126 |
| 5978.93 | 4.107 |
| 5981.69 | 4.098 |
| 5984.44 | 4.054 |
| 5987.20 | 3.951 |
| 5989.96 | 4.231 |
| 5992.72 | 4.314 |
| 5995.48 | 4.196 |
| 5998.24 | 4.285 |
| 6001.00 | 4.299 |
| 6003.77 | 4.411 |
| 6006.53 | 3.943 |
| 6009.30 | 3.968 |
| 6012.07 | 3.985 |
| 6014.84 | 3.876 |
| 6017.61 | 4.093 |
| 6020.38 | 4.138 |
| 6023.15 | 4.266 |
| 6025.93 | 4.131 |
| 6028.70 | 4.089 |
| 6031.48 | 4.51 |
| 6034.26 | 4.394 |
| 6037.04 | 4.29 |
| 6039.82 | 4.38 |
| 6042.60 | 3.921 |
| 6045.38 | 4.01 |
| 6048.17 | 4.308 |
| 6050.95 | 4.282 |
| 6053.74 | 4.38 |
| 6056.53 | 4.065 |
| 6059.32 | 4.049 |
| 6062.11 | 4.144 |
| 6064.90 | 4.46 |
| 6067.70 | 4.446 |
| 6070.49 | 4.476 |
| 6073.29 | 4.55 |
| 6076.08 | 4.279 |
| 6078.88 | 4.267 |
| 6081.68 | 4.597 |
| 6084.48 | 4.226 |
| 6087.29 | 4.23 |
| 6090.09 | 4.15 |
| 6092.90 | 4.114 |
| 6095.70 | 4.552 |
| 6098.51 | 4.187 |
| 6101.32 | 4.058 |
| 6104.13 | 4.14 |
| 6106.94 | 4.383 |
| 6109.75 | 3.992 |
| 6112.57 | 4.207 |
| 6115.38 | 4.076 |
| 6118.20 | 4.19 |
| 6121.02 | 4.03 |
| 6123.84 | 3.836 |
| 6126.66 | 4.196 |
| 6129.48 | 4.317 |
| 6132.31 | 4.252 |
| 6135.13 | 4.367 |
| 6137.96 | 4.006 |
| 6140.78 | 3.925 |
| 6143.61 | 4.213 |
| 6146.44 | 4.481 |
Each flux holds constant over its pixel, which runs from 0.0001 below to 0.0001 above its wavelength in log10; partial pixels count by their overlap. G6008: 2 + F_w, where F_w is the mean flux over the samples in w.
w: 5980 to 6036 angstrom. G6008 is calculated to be 6.16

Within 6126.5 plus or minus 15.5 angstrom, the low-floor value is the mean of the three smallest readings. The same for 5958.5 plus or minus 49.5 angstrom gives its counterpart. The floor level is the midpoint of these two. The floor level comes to 3.88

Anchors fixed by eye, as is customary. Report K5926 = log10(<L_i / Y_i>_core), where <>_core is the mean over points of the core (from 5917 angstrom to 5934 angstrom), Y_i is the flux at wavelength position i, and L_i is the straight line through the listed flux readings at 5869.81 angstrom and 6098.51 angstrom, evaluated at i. 0.014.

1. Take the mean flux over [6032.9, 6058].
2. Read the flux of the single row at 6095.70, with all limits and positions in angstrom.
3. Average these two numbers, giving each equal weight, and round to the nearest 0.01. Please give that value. 4.39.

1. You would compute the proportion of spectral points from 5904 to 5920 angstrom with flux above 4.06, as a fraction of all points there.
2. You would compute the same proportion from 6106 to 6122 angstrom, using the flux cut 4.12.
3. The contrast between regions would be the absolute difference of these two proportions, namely 0.17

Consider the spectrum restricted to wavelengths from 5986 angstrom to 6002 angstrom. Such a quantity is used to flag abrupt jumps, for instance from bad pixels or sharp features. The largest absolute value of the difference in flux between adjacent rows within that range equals 0.28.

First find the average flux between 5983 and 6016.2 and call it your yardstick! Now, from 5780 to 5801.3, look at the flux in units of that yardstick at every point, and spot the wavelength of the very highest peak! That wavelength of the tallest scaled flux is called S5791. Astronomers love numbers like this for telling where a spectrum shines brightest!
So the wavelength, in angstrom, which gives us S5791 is 5797.27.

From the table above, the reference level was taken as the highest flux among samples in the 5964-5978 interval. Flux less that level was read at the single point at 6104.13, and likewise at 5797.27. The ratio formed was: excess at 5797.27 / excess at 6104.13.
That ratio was -7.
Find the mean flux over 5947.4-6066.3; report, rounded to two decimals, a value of 4.17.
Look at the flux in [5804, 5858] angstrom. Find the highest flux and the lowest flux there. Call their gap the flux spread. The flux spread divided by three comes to 0.32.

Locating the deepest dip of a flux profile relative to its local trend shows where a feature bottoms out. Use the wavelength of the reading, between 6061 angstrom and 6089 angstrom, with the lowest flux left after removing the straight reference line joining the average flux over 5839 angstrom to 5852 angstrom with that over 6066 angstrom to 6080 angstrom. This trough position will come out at 6062.11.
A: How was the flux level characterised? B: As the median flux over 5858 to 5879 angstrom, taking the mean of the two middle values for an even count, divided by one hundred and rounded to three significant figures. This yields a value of 0.0425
